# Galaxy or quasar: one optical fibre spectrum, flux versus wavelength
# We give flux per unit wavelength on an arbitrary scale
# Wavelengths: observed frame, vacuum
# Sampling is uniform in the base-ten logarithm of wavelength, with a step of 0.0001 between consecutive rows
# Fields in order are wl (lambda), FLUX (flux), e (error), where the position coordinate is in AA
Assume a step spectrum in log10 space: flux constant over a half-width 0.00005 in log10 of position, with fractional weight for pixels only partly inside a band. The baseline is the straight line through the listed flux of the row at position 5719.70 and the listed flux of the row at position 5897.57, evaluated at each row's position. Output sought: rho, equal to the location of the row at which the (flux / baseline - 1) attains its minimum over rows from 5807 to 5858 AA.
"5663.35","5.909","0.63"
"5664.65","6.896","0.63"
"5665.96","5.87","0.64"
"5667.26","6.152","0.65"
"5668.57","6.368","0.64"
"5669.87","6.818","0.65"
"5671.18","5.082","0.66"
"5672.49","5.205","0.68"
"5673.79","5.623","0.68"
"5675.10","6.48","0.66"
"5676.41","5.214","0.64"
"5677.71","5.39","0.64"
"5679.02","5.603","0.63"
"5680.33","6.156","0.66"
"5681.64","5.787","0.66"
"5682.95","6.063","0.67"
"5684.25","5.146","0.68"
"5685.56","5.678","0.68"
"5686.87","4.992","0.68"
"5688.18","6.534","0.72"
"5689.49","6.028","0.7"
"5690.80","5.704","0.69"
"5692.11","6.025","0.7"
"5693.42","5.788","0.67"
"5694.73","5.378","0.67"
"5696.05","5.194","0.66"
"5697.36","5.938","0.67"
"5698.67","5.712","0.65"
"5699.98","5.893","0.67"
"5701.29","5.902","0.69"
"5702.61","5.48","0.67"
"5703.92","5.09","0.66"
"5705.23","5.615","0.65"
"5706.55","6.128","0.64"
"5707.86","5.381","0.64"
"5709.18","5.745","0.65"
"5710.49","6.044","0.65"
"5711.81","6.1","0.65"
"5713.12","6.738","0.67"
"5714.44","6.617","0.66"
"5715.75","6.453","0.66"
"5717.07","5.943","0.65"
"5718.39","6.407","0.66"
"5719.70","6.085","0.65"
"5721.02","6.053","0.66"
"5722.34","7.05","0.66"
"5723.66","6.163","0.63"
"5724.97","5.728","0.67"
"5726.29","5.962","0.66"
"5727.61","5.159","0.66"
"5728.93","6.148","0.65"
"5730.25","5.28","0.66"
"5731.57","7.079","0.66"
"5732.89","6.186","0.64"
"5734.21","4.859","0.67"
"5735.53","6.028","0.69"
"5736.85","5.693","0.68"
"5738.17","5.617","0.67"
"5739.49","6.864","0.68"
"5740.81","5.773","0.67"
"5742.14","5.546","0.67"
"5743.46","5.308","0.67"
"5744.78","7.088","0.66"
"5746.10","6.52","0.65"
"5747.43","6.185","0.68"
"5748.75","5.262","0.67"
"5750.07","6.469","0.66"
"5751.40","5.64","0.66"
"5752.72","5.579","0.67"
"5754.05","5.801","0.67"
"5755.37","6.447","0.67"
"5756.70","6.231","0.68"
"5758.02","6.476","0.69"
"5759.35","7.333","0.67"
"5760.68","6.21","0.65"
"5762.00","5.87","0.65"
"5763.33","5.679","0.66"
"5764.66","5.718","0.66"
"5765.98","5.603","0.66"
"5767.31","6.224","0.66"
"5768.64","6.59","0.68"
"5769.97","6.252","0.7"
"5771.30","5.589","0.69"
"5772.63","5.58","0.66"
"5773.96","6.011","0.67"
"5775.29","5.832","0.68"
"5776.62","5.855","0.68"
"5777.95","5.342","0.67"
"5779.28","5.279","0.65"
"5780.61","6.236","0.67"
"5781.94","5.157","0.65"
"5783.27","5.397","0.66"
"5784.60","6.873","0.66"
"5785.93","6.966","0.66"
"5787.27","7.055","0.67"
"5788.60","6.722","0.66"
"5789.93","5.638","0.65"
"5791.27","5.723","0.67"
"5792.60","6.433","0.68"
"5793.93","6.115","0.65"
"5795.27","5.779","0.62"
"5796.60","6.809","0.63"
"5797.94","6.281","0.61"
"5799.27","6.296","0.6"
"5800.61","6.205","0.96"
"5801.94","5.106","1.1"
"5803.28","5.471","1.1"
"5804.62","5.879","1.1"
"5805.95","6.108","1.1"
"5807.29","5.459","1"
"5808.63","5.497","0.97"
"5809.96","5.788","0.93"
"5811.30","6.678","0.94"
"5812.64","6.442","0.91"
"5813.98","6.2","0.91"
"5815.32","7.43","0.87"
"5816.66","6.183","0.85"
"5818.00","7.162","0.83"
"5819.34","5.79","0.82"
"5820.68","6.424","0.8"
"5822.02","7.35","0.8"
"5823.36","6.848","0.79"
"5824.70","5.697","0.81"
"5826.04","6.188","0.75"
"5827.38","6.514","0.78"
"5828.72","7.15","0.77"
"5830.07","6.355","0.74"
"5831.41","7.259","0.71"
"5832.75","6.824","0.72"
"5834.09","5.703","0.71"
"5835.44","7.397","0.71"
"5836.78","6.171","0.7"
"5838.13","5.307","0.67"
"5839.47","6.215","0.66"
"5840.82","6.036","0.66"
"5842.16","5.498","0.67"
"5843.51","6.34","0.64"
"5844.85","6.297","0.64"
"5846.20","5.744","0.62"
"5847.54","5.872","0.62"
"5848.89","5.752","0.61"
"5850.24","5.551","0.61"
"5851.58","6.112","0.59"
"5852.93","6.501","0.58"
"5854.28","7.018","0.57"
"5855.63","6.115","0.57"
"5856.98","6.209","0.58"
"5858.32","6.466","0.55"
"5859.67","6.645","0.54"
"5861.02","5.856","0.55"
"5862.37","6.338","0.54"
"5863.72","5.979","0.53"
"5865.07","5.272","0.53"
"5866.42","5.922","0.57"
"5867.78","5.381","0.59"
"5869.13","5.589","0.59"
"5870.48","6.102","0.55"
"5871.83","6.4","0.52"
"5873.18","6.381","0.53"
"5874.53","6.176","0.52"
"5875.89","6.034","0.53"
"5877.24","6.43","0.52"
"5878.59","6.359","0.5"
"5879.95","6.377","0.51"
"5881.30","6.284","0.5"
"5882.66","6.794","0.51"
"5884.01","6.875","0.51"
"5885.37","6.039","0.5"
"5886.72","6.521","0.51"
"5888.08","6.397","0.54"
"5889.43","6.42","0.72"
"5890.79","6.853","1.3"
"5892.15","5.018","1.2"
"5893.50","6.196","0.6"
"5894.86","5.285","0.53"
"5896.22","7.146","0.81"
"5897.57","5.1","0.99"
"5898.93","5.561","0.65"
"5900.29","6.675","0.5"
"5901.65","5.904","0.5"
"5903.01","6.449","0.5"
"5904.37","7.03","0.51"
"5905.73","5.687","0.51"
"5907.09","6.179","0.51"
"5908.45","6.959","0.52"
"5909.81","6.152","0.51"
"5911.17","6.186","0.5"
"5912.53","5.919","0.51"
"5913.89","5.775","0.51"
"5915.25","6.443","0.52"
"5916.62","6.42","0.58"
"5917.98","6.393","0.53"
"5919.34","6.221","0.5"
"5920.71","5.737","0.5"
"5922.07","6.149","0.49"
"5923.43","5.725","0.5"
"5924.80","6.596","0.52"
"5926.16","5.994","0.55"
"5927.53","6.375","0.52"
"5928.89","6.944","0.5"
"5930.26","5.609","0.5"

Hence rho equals 5807.29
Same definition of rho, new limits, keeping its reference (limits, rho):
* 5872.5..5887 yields 5875.89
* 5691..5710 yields 5703.92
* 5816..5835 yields 5824.70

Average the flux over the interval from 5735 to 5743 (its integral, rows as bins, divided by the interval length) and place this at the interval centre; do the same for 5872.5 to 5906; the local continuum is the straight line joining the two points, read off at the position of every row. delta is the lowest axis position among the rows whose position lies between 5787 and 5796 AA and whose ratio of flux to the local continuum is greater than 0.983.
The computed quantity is 5787.27 AA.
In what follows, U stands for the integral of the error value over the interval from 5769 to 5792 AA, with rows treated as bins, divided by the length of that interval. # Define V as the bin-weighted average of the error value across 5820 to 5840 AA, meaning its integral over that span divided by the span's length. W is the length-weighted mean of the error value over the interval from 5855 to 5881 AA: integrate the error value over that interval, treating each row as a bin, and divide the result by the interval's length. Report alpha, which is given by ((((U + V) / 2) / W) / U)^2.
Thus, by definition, 3.8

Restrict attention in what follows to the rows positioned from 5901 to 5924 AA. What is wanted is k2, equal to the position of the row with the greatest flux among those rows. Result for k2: 5904.37 AA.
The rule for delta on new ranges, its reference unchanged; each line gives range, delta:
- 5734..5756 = 5735.53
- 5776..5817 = 5780.61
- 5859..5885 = 5859.67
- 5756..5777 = 5756.70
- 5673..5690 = 5675.10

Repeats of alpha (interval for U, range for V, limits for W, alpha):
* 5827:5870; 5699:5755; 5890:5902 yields 1.7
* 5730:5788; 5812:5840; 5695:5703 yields 2.6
